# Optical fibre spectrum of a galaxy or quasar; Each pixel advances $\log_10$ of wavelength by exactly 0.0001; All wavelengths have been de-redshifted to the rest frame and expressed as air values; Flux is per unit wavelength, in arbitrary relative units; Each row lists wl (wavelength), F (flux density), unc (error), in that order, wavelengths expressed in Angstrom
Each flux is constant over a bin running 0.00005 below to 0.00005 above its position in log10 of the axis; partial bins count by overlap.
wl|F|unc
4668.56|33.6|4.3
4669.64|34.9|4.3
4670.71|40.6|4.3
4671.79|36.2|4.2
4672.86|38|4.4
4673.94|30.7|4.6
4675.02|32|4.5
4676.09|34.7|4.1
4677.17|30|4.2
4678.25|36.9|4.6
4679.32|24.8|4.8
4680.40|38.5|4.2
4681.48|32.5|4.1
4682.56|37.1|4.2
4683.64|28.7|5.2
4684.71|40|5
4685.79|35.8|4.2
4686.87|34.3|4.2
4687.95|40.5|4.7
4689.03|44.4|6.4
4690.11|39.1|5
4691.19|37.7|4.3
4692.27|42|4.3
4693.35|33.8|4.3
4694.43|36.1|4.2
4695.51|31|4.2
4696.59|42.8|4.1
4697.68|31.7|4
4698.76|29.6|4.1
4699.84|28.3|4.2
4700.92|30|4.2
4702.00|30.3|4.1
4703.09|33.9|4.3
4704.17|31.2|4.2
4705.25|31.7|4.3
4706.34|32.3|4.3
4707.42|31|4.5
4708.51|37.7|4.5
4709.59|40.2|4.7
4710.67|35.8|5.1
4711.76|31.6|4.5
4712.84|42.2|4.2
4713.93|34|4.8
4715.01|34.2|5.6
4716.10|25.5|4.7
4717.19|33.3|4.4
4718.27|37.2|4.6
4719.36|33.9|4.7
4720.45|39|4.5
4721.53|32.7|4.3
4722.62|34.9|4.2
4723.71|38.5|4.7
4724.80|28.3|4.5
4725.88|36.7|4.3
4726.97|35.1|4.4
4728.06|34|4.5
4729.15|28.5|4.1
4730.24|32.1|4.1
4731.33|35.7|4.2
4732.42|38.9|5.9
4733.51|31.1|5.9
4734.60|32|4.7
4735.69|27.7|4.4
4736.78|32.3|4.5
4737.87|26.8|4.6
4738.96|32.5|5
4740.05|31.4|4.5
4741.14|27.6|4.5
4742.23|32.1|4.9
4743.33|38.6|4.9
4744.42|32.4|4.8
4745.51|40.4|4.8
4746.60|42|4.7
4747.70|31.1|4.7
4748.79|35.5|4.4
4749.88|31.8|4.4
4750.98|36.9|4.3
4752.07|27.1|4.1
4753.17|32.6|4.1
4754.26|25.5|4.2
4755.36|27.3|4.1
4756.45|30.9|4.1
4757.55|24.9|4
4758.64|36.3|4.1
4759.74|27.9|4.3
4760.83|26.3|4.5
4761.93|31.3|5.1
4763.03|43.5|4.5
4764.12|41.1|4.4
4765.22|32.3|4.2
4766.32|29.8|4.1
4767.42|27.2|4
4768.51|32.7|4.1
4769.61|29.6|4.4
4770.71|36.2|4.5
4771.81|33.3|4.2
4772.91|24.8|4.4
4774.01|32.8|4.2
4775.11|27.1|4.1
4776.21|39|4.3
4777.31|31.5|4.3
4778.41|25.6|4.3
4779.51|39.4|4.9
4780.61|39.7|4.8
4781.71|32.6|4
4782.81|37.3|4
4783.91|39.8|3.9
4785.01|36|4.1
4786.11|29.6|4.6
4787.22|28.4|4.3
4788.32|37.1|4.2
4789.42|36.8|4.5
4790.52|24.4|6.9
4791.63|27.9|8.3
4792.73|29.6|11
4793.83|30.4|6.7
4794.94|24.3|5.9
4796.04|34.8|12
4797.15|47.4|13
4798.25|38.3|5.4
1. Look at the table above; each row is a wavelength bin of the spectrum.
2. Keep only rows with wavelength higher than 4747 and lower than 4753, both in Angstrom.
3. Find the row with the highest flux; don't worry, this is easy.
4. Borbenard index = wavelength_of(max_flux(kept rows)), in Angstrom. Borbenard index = 4750.98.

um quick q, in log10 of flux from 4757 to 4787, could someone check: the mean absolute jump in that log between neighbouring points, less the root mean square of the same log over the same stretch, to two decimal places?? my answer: -1.43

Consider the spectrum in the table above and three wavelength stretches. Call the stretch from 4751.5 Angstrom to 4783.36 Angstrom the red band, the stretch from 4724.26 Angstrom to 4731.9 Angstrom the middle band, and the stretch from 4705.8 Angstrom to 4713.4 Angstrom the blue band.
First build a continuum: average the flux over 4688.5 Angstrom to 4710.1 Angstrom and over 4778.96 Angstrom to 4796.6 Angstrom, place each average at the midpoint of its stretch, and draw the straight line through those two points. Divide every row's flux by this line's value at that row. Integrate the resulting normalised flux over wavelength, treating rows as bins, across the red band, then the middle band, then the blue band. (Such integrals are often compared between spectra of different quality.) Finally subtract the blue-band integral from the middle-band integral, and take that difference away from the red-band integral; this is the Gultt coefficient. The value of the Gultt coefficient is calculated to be 31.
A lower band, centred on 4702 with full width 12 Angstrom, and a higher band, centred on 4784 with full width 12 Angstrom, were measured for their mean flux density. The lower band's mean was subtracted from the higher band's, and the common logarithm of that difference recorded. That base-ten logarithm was 0.4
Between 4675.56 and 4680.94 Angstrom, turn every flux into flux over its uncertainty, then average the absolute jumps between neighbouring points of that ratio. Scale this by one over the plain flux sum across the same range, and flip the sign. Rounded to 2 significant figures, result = -0.014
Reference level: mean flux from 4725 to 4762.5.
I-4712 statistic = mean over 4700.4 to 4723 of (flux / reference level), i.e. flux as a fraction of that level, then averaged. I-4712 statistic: 1.06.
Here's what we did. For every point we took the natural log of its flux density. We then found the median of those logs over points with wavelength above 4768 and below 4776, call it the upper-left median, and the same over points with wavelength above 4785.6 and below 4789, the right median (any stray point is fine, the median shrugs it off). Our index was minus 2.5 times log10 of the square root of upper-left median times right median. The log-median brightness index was -1.34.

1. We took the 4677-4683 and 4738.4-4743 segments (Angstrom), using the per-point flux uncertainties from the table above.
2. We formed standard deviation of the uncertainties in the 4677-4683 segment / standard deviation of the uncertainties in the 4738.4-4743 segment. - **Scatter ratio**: 1.1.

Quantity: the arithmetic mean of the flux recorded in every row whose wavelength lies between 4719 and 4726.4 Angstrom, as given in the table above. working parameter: 35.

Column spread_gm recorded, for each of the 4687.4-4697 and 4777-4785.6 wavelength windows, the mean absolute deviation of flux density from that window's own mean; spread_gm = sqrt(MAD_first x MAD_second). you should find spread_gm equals 3.7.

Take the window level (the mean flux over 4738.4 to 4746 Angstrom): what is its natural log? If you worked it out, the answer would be 3.51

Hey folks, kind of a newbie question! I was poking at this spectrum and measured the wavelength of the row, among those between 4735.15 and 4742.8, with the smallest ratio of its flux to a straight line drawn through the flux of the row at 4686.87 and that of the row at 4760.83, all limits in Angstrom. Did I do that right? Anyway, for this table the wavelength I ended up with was 4737.87 Angstrom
